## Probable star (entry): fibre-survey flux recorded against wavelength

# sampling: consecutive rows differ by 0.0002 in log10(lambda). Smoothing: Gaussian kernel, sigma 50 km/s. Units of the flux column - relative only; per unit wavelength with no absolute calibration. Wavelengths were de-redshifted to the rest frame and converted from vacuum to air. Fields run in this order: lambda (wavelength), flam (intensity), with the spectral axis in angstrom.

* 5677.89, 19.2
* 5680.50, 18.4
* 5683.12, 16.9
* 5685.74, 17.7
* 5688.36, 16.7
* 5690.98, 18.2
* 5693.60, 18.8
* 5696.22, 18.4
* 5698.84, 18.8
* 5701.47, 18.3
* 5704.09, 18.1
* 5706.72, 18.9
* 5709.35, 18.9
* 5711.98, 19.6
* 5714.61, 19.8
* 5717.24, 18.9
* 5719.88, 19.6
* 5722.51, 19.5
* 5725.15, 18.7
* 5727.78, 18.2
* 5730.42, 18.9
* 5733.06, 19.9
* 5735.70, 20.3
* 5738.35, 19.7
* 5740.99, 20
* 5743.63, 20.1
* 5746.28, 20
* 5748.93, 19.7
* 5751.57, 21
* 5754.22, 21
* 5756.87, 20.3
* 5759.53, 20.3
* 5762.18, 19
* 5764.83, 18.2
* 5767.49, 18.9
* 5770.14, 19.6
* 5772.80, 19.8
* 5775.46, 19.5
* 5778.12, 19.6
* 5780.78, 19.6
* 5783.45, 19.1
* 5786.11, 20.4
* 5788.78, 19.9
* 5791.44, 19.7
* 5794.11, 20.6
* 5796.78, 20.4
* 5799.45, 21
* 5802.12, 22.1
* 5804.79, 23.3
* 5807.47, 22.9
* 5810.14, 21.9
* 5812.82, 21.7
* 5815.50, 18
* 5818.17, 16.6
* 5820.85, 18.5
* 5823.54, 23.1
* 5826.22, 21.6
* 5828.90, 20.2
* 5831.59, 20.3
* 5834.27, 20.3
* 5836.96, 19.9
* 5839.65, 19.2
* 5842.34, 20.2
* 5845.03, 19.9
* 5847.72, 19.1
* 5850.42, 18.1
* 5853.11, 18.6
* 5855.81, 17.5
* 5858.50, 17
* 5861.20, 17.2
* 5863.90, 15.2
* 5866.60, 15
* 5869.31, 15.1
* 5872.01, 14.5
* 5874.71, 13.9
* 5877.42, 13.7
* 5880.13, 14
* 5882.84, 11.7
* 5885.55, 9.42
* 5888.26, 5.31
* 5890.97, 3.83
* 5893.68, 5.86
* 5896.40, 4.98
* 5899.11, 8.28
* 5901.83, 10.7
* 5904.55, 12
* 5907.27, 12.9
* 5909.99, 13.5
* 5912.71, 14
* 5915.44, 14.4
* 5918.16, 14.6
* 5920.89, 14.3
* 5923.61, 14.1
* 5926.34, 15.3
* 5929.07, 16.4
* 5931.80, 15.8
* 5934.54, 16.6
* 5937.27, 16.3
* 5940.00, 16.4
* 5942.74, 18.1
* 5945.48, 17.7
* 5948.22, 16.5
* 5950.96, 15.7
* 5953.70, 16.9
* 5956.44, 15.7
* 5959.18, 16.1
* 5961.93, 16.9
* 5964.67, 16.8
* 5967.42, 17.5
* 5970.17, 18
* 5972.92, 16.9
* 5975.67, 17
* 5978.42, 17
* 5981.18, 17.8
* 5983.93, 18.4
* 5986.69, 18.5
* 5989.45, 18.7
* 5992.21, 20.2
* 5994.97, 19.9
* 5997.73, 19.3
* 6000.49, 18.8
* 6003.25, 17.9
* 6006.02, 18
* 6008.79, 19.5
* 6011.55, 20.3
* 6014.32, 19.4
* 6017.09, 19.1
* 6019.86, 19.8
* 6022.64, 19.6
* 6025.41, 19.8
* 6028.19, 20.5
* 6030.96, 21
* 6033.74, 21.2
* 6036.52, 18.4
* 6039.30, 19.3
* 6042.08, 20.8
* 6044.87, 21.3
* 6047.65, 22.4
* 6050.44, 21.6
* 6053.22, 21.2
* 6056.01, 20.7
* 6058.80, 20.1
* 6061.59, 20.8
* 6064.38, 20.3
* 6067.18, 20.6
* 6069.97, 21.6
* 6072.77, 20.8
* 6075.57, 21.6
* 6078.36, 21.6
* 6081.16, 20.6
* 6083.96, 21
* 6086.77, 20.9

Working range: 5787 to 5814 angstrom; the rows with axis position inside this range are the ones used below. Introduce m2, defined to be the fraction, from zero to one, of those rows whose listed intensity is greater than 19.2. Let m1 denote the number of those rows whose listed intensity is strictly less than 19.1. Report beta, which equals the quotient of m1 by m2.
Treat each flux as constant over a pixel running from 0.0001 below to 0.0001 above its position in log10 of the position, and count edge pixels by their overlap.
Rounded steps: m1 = 0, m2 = 1.00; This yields 0.0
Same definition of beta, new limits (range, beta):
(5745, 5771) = 4.3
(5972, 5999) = 23.3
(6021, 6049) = 1.1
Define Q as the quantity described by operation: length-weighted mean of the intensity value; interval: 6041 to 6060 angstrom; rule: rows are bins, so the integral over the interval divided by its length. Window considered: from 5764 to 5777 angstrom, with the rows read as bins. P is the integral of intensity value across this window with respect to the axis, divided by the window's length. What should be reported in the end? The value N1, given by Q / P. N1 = 1.100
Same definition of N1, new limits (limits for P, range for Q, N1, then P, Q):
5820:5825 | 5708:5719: 0.918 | 21.0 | 19.3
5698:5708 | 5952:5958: 0.880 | 18.5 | 16.3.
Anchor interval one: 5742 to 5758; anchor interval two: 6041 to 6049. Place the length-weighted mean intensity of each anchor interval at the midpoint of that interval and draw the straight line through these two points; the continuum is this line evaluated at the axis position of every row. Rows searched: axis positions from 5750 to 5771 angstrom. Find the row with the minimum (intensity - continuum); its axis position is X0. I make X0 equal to 5764.83 angstrom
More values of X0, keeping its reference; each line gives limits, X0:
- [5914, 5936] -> 5923.61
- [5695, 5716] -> 5704.09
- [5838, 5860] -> 5858.50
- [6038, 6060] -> 6039.30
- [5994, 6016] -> 6003.25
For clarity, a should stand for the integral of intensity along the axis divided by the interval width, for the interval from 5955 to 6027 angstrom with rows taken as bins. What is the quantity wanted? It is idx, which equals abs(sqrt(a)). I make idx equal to 4.28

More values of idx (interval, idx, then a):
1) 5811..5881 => 4.25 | 18.1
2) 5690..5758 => 4.40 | 19.4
